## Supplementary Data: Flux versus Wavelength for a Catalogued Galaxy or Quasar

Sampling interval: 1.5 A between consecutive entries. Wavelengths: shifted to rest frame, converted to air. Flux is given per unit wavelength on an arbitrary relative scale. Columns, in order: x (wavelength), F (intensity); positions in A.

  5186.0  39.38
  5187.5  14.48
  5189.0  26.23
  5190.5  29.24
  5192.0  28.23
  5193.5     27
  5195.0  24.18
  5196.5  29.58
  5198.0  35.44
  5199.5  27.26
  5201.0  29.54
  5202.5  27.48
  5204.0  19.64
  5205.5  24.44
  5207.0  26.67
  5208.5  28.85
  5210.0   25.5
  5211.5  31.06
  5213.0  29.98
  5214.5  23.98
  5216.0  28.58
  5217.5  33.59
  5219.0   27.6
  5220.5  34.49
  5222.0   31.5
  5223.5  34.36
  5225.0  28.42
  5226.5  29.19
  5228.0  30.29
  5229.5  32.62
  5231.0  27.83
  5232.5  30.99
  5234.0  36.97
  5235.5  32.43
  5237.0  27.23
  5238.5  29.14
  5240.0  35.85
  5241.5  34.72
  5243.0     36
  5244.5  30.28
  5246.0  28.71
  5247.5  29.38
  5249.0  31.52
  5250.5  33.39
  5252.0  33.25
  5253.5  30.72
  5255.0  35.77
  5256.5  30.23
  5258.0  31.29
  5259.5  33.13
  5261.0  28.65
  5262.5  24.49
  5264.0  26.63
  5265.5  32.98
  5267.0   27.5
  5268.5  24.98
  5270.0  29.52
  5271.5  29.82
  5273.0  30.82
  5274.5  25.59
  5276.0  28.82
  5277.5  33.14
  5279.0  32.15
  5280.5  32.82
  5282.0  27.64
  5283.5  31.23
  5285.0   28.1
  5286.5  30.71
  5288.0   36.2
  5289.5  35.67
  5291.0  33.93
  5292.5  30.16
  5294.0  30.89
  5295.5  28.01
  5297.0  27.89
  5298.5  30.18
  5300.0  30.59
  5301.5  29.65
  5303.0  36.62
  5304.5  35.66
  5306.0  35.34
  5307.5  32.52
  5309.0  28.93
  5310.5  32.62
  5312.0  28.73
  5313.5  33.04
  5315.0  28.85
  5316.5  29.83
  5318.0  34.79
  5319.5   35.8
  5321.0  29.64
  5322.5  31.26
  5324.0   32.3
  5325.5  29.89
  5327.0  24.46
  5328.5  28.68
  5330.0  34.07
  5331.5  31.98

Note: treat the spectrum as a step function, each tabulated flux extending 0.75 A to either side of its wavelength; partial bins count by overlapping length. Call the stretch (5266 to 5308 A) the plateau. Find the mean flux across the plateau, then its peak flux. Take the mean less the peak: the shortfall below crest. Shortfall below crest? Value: -5.7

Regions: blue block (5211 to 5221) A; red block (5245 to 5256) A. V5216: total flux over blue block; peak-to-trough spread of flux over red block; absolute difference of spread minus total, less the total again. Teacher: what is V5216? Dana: -7.1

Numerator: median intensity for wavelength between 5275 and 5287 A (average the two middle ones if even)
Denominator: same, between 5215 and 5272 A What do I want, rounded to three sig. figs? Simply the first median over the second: 1.02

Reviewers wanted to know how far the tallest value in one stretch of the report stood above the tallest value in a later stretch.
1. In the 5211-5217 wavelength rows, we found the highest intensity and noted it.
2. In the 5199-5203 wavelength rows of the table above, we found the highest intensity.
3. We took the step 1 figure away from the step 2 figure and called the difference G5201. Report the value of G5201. -1.5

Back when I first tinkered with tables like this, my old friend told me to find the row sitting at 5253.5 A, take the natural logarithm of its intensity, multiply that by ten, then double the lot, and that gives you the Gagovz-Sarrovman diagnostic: 68.5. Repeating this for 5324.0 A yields 69.5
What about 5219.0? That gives 66.4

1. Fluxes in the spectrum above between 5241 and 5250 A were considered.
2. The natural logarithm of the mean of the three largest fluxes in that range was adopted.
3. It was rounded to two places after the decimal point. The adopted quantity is 3.53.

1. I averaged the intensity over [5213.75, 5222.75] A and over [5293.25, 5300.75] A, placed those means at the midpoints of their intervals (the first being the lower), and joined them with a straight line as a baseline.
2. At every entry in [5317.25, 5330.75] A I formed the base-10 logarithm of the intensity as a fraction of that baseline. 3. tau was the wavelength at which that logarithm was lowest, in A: 5327.0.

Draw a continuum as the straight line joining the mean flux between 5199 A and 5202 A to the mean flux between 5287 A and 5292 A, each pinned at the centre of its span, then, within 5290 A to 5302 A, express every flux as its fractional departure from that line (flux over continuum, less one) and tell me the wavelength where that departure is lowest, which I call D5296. 5297.0 A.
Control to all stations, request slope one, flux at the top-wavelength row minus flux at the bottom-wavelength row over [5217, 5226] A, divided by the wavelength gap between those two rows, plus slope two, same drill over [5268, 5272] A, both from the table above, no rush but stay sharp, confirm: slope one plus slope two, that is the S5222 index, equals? 0.9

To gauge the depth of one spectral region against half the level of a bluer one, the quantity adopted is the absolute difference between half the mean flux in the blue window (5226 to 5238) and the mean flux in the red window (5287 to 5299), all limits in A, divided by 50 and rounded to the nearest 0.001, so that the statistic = 0.323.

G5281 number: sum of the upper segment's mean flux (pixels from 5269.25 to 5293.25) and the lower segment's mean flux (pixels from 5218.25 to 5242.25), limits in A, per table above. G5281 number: 62.5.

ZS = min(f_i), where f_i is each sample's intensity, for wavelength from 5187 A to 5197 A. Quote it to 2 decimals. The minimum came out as 14.48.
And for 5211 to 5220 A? 23.98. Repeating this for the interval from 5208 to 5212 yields 25.50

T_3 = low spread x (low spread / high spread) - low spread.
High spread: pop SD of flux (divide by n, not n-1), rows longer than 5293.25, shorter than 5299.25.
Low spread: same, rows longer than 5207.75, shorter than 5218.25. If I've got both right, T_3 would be 3.9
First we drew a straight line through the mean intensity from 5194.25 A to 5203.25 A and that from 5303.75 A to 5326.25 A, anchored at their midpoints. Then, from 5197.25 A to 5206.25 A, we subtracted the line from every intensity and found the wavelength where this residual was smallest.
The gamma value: 5204.0 A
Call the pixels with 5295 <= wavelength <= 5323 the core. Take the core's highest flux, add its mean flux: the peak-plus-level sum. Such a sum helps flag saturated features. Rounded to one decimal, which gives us 68.2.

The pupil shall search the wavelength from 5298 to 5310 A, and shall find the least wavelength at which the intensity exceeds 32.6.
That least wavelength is 5303.0 A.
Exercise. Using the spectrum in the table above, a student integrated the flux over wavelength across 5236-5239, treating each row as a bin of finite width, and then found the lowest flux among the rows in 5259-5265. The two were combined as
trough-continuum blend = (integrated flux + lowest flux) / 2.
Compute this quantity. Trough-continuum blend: 55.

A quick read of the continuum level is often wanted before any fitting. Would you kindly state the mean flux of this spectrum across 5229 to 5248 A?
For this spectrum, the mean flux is 31.7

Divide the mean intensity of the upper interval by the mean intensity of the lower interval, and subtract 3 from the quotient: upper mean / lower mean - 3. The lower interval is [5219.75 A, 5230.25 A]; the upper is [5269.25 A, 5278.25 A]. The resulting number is -2.06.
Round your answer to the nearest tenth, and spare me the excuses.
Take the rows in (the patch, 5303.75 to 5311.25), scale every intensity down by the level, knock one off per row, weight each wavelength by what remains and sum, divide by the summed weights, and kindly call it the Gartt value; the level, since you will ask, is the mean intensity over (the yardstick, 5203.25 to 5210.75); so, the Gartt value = 5307.0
